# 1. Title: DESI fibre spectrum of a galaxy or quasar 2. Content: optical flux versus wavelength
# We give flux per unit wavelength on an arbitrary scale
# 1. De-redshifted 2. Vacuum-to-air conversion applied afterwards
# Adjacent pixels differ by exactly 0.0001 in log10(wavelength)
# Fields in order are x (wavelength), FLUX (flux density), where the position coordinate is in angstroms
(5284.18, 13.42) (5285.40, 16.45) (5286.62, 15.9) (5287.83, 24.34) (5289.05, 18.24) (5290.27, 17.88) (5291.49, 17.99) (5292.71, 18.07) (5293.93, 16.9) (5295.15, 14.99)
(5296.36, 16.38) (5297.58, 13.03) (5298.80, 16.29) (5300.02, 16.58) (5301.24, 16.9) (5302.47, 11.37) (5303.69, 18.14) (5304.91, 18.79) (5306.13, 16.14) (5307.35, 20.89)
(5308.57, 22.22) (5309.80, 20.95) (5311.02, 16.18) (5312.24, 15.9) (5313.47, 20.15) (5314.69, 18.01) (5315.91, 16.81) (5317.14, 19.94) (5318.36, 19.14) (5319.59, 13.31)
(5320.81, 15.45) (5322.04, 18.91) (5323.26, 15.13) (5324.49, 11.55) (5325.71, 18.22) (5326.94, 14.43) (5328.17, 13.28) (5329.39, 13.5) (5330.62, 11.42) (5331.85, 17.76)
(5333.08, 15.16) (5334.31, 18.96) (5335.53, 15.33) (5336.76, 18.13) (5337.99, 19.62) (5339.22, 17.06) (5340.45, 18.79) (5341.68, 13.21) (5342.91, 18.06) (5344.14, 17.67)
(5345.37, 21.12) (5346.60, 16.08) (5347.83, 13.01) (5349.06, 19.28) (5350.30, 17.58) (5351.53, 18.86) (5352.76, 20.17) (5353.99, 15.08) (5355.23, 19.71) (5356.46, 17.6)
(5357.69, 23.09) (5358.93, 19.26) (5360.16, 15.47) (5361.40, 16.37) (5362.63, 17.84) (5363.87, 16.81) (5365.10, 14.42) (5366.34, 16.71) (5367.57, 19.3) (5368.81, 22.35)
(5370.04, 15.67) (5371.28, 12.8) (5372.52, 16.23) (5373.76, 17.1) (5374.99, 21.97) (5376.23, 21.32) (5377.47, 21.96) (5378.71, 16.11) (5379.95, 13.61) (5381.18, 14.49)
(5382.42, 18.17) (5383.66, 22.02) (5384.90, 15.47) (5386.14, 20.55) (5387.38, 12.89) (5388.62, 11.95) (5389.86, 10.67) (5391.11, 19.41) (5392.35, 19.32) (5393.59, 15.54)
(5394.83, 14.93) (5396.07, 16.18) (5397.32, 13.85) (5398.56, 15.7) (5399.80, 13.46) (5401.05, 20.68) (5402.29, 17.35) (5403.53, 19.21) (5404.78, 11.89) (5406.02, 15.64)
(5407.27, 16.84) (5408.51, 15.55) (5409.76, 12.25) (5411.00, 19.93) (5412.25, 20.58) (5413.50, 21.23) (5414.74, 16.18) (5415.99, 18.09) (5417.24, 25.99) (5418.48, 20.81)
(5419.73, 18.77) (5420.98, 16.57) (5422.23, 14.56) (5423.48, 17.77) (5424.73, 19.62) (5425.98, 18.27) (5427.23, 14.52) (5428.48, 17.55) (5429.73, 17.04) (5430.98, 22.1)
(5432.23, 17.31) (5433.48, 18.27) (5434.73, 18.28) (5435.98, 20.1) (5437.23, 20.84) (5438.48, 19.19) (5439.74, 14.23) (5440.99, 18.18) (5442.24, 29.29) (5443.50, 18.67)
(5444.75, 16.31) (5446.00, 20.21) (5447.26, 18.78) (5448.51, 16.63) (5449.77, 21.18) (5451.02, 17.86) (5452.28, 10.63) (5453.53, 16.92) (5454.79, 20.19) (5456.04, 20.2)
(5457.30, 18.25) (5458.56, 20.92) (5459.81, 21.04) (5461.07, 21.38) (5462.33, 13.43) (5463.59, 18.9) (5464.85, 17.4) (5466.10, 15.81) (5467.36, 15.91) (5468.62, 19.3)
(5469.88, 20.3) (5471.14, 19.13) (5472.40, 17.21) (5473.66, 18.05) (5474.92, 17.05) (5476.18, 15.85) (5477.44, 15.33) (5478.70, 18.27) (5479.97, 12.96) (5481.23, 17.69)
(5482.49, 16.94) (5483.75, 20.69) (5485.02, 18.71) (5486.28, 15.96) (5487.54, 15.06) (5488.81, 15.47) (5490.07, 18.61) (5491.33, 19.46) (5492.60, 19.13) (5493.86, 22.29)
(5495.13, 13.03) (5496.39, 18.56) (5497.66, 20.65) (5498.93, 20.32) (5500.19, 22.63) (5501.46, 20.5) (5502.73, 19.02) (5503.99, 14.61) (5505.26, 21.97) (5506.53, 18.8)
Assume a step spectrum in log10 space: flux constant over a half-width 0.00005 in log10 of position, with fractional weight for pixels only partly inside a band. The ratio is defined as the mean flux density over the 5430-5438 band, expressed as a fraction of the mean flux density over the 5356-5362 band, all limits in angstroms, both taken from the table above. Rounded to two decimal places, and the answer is 1.06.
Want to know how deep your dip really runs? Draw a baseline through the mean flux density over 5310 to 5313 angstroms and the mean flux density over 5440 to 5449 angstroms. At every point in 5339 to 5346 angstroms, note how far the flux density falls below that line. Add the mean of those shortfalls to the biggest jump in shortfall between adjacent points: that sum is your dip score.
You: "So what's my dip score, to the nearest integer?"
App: 5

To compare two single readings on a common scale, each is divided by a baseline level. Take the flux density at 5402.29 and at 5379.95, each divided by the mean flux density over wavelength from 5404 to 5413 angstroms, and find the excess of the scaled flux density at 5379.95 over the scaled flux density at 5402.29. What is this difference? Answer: -0.23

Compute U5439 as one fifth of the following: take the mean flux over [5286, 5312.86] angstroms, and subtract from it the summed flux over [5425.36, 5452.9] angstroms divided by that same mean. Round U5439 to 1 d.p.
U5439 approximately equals -1.2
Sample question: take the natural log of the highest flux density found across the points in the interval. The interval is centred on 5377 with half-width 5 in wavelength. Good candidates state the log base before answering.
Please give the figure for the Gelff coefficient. 3.09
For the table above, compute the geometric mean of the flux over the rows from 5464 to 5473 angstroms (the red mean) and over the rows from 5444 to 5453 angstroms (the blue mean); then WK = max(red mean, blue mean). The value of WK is 17.8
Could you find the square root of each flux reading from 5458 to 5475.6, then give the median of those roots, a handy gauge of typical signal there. 4.30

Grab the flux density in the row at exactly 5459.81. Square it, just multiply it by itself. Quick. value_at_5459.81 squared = 443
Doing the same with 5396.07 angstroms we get 262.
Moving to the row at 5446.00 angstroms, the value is 408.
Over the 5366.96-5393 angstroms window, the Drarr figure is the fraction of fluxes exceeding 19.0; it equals 0.43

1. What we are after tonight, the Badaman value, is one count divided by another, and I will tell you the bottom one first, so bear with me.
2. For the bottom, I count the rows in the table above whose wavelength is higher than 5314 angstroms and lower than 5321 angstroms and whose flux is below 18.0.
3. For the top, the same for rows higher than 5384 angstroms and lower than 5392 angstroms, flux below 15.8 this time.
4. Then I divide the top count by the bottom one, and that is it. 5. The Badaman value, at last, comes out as 1.3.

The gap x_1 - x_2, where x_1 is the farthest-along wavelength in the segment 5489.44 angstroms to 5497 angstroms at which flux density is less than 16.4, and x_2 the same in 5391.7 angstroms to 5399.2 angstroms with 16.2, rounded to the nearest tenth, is 96.6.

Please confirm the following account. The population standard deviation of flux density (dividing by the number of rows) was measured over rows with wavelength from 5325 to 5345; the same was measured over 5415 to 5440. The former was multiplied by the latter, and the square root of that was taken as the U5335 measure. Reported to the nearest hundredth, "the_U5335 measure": 2.55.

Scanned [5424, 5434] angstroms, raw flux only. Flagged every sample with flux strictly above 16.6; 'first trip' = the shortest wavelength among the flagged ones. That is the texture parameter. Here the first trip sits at 5424.73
